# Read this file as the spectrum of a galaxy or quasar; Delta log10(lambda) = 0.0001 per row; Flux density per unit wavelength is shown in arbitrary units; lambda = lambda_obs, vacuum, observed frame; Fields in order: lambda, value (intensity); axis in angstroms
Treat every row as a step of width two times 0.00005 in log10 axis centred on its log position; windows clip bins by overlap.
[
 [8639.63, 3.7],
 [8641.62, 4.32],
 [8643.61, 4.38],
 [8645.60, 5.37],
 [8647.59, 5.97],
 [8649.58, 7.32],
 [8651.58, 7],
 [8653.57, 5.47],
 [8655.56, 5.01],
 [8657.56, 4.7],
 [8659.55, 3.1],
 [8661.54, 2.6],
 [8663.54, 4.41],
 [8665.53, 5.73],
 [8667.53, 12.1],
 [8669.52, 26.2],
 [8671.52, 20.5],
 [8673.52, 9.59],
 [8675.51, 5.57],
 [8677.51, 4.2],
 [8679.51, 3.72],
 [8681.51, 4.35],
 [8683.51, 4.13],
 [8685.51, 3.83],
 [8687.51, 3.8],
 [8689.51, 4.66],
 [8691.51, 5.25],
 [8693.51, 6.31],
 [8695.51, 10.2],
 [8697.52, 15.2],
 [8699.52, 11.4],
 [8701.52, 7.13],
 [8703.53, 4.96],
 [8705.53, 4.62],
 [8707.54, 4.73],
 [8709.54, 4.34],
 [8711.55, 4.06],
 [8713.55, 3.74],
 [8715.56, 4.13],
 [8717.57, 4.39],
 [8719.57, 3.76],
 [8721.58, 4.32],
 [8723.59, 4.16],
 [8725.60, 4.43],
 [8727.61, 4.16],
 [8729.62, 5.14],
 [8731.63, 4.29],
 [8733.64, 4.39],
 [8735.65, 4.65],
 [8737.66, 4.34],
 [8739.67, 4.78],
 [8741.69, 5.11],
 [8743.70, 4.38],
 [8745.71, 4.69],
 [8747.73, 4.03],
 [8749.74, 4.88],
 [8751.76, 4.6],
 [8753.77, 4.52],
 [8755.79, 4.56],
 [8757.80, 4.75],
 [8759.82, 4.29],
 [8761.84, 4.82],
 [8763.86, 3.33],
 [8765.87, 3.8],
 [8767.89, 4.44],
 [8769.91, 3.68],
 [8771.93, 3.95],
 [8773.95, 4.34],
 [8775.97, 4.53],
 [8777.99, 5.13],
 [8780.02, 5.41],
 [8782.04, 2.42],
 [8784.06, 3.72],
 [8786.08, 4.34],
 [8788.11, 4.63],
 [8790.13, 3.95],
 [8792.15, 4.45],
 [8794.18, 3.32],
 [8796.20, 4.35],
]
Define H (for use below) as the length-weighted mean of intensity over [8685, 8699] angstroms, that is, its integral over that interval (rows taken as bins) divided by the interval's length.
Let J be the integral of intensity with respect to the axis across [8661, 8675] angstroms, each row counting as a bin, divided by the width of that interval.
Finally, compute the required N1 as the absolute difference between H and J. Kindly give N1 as 4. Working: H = 7.3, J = 11.68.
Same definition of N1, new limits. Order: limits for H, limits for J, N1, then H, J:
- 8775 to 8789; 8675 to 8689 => 0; 4.3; 4.20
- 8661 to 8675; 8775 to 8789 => 7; 11.7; 4.31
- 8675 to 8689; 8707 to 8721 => 0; 4.2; 4.15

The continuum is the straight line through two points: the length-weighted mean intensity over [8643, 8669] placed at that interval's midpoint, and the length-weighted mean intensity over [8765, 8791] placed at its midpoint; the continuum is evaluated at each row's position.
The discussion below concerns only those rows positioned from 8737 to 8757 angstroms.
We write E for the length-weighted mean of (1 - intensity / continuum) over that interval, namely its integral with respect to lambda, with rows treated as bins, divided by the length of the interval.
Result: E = 0.01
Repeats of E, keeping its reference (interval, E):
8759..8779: 0.02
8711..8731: 0.16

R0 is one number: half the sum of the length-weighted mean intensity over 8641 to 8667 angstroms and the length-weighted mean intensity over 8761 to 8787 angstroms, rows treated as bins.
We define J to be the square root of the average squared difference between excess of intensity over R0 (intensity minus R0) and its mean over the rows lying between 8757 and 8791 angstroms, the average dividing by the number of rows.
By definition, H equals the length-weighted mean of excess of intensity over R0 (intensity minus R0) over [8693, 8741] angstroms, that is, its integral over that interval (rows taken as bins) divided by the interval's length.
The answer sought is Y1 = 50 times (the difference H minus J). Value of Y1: 10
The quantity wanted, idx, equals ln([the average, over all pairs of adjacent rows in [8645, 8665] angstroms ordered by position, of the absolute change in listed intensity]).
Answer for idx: -0.1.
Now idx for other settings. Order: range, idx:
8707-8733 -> -0.8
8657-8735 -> 0.7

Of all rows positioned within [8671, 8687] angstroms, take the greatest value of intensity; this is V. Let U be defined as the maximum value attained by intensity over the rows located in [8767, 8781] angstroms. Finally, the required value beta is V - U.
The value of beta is 15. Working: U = 5.41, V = 20.5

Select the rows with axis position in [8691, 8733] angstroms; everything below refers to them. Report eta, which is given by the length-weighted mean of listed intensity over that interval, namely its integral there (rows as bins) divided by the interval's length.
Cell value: 5.7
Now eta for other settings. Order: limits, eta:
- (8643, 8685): 7.2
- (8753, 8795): 4.2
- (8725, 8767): 4.5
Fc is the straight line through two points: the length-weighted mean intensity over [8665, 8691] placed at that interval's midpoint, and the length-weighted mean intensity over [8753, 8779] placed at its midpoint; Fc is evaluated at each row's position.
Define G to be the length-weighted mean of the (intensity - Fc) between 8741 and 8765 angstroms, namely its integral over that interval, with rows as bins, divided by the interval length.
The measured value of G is -0.4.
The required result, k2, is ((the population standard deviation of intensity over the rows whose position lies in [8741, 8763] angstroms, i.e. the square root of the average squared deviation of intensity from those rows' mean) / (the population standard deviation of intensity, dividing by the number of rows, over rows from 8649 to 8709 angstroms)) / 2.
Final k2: 0.0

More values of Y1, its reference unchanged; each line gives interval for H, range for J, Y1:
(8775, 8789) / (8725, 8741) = -32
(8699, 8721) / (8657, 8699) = -282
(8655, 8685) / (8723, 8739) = 137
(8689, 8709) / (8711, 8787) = 112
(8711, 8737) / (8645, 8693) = -290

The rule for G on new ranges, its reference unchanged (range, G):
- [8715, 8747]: -1.5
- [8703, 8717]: -2.5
